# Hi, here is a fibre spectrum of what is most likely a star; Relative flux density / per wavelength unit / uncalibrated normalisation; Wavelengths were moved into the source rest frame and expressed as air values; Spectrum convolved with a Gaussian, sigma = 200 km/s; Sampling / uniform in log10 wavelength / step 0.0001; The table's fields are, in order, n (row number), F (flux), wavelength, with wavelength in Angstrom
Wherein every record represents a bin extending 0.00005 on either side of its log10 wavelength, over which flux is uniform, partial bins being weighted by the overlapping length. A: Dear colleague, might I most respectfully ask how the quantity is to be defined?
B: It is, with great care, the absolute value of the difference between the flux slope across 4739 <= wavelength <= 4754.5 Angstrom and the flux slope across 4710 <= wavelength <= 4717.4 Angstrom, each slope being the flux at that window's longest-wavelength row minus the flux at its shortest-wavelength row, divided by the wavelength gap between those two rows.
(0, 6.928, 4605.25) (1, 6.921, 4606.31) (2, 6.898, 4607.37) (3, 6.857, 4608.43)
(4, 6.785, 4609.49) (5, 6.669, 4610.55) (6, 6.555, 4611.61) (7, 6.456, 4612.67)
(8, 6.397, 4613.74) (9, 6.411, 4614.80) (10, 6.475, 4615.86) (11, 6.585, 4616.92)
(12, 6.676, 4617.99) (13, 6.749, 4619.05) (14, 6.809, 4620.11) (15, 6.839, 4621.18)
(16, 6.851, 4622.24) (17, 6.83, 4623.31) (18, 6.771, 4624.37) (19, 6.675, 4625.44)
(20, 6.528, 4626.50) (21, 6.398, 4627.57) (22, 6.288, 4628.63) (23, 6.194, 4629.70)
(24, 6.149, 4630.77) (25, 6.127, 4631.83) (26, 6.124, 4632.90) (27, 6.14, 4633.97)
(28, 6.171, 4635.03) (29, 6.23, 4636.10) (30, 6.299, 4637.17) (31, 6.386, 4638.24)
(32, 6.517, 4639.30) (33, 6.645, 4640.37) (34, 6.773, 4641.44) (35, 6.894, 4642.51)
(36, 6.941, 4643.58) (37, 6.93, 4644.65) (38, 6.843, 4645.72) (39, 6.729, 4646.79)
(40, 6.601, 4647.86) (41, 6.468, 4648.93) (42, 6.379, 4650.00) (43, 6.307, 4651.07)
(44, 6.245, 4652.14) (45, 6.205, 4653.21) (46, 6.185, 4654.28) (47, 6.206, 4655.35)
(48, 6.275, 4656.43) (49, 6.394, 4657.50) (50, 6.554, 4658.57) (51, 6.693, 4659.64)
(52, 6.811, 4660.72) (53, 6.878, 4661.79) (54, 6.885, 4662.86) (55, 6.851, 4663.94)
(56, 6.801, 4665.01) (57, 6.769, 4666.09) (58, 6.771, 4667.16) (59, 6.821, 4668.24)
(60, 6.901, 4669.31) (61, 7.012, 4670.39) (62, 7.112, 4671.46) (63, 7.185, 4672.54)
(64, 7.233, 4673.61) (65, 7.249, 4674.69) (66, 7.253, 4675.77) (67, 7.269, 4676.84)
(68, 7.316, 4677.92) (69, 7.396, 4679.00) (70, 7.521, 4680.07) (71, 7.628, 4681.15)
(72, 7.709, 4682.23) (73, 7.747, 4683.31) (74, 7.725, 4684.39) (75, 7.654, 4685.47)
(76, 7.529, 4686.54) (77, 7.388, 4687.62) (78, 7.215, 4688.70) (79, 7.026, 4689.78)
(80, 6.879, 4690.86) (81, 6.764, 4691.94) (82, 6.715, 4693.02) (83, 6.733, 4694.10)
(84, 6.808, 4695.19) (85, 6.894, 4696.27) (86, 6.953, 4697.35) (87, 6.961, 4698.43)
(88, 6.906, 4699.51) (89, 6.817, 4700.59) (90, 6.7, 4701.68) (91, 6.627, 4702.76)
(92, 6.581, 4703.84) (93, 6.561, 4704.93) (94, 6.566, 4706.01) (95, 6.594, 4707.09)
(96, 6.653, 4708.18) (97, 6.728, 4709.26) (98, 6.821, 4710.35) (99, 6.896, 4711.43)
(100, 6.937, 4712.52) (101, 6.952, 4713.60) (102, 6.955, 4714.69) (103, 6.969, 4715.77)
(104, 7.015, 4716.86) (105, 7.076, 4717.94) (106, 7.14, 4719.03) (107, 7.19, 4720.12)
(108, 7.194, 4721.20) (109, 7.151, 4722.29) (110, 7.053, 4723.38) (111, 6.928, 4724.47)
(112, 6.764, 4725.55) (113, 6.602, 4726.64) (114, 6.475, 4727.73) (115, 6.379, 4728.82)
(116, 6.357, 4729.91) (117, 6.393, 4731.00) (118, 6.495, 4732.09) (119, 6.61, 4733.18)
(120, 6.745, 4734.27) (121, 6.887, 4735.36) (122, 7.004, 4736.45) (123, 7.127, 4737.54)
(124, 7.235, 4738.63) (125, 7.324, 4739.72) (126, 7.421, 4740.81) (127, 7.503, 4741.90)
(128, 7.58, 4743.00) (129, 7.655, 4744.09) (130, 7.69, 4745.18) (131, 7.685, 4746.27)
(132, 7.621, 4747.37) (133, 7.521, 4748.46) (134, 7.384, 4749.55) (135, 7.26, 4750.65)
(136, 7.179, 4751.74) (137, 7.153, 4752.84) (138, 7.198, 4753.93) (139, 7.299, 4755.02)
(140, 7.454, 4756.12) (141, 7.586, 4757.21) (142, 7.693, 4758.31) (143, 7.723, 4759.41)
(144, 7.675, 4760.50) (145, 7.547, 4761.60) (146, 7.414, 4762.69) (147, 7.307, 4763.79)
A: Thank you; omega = 0.039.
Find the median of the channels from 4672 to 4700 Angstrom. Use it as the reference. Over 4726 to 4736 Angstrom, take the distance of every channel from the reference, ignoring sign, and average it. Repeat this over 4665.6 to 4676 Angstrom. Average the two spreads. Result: 0.45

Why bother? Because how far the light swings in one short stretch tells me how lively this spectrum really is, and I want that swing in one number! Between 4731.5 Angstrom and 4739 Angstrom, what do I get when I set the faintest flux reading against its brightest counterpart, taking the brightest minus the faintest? 0.740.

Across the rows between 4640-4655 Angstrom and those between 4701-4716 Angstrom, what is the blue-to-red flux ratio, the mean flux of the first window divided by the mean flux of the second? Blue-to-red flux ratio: 0.975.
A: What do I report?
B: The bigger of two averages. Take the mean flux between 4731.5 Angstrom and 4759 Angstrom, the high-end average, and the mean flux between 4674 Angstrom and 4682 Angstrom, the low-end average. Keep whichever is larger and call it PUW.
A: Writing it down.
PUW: 7.4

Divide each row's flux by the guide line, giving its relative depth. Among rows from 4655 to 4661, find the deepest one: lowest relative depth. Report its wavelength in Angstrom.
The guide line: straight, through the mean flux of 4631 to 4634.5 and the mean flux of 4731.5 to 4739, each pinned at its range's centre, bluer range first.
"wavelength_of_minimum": 4655.35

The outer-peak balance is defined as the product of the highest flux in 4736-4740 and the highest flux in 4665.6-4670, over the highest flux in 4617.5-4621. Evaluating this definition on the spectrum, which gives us 7.4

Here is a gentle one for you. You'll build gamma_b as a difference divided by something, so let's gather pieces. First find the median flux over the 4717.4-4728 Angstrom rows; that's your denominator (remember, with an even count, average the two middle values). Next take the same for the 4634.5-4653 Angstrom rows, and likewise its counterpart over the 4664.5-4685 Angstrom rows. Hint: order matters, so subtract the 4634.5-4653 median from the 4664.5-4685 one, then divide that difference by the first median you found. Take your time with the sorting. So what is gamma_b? 0.10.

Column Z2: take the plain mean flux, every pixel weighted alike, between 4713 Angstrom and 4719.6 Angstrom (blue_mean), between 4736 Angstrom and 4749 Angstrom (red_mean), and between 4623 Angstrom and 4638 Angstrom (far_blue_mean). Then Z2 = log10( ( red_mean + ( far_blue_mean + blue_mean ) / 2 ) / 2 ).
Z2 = 0.849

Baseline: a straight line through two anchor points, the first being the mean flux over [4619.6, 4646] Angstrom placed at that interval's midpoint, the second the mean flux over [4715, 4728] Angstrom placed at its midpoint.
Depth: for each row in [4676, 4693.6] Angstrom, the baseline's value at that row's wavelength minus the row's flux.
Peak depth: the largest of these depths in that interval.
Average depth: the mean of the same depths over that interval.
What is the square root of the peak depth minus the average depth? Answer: 0.82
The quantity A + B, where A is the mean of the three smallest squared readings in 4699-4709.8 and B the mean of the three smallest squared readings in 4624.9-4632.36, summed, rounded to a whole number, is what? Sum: 81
